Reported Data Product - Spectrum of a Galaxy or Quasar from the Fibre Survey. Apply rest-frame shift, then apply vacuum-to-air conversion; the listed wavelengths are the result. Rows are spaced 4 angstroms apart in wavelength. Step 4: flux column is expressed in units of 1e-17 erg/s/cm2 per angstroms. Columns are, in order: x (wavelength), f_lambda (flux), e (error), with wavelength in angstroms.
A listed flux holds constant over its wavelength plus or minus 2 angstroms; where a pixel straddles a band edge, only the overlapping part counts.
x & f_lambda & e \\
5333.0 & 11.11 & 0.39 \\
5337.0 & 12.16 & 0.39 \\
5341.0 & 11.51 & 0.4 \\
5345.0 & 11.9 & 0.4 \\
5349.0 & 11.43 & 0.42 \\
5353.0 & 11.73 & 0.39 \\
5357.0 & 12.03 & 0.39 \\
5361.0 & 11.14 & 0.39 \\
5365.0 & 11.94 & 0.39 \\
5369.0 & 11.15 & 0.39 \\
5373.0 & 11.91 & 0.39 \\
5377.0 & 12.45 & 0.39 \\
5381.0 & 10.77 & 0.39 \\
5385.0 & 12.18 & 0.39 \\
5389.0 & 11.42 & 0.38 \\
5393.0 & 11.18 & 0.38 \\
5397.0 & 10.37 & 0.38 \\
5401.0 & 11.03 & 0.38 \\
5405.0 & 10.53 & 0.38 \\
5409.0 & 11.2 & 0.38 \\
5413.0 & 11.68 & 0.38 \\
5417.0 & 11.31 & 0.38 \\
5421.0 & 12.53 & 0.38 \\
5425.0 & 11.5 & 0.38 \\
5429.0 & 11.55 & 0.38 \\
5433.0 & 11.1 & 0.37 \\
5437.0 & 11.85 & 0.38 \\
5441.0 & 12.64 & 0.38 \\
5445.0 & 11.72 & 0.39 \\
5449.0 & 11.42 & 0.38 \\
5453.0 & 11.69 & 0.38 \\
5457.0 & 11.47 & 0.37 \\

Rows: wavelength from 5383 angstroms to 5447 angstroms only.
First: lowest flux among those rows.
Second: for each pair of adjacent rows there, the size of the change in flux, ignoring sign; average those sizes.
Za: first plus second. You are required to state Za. 11.0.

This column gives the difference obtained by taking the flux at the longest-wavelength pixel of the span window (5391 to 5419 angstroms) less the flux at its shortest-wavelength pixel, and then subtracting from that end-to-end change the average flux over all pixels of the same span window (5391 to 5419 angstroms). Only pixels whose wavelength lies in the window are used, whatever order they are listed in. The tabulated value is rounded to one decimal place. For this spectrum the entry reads -10.9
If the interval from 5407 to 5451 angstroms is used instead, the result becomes -11.5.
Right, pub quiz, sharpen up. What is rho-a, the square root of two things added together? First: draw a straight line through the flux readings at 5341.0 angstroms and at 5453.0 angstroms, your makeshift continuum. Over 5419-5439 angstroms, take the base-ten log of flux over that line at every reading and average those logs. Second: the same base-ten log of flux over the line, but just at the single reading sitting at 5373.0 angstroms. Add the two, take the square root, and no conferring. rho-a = 0.121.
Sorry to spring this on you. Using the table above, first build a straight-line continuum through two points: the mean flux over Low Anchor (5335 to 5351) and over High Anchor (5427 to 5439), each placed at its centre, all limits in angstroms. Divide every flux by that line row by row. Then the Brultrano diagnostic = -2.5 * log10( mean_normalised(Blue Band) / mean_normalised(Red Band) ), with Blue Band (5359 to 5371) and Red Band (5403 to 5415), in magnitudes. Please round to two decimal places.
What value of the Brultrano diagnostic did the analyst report -0.01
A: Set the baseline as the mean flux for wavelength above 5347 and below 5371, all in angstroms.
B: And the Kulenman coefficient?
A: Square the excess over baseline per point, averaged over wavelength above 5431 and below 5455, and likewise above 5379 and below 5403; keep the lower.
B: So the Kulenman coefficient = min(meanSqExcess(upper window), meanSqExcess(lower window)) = 0.25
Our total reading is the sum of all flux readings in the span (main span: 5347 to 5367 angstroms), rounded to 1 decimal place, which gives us 58.3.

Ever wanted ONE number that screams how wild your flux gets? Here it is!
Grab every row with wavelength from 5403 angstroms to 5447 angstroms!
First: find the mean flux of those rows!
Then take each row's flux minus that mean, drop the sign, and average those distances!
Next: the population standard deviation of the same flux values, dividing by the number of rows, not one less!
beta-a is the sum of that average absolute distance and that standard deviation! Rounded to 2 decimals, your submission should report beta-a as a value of 1.02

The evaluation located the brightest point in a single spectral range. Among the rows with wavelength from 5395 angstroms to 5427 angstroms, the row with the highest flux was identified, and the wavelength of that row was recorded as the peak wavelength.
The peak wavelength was 5421.0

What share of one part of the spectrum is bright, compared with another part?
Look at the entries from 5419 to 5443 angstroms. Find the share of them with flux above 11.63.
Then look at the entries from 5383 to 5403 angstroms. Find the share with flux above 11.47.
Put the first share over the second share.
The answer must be 2.50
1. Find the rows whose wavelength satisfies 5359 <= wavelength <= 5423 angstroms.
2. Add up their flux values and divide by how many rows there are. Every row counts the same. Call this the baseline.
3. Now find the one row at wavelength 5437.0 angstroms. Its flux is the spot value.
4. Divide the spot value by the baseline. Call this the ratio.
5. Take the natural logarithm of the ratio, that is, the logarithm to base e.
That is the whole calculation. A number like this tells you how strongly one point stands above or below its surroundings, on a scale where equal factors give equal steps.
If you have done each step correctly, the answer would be 0.04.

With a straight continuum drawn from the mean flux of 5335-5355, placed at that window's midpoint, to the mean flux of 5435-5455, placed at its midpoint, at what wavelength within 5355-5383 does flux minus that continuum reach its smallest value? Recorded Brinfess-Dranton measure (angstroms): 5381.0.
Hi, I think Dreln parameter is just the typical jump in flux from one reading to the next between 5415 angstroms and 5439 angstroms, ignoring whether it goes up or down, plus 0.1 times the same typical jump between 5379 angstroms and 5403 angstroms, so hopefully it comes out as 0.78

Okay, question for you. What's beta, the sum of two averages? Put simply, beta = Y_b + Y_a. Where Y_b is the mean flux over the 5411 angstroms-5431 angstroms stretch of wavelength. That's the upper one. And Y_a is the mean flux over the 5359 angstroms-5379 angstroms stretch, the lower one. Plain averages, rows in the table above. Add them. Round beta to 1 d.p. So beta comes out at 23.4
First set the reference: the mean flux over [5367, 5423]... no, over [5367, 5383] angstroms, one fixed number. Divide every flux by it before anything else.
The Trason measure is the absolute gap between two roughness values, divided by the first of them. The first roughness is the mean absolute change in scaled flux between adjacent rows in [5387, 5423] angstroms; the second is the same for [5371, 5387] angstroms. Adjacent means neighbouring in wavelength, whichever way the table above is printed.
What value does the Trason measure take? 1.0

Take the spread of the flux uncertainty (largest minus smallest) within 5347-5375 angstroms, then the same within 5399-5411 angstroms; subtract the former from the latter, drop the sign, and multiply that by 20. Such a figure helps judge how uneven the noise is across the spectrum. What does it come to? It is 0.60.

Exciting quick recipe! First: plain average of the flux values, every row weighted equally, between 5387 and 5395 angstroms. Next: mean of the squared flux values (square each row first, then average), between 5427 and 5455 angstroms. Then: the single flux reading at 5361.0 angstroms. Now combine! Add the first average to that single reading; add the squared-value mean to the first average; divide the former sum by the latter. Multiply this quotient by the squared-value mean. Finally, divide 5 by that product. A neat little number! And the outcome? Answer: 0.241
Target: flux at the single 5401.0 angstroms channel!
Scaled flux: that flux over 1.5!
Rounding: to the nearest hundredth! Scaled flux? 7.35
